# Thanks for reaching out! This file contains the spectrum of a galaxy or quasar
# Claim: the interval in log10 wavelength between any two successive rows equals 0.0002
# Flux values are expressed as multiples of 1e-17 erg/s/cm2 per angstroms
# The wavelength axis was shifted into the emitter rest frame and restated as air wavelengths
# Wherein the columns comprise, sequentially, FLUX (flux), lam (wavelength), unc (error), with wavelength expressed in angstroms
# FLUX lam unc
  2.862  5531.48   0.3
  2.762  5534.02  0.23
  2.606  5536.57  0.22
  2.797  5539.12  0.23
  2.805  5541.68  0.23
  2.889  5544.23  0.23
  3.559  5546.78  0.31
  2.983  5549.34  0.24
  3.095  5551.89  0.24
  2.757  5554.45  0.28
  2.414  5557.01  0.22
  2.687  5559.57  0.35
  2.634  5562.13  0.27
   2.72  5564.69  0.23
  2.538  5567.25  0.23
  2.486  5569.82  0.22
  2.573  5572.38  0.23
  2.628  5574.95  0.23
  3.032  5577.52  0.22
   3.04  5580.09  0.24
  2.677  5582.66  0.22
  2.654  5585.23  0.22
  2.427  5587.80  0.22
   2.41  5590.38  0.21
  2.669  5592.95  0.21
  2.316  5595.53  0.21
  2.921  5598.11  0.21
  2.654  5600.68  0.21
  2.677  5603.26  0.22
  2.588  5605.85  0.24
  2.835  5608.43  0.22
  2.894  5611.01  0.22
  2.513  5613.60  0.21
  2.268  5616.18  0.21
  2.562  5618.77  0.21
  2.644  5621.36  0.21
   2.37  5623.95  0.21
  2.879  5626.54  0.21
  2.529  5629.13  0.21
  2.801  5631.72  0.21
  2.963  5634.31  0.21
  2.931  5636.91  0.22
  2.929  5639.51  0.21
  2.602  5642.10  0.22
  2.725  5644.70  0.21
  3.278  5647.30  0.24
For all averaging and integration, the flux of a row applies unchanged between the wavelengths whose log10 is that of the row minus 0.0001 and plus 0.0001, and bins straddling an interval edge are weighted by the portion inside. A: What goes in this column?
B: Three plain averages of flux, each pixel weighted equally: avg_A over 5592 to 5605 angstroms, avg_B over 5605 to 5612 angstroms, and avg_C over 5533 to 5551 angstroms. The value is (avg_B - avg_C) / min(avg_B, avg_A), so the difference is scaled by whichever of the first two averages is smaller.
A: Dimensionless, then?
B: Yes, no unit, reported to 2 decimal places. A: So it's -0.05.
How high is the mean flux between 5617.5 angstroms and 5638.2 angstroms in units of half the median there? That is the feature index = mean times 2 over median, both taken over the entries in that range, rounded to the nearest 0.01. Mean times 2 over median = 1.99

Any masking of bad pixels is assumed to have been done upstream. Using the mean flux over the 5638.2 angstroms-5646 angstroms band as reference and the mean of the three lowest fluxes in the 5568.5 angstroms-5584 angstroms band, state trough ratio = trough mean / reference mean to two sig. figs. 0.93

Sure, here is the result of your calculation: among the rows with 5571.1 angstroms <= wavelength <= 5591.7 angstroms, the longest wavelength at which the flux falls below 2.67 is 5590.38 angstroms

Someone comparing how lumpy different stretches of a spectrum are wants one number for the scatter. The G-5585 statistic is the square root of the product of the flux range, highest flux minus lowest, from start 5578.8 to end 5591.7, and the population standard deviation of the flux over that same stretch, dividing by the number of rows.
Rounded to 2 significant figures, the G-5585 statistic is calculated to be 0.38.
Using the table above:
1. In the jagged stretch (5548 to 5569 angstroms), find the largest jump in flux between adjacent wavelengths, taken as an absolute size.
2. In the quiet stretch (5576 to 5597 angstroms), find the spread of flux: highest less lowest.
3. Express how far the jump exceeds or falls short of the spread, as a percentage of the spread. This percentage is -53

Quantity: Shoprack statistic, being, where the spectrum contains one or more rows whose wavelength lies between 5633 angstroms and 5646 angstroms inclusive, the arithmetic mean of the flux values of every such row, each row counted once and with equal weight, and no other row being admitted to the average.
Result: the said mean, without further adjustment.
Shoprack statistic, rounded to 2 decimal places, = 2.83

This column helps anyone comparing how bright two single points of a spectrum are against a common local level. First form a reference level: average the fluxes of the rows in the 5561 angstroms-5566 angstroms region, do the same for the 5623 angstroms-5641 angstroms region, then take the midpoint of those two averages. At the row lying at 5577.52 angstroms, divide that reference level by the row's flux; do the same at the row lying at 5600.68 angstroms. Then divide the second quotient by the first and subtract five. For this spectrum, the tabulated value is -3.86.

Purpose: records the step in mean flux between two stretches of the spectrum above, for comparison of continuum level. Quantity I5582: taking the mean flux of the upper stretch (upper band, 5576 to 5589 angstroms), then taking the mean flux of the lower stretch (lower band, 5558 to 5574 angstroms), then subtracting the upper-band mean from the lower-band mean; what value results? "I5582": -0.16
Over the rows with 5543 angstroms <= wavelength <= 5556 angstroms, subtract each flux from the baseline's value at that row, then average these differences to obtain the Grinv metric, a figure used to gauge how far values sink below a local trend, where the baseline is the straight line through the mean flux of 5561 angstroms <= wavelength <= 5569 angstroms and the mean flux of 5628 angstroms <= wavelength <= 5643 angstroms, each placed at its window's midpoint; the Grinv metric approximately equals -0.46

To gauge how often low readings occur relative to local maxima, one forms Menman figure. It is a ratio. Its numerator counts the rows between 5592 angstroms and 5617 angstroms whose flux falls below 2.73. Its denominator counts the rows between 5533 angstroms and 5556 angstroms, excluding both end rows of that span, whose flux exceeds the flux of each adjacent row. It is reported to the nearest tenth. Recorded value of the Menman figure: 3.5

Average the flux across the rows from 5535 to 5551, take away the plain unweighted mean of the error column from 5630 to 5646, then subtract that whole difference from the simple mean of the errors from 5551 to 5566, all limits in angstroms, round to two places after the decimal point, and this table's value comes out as -2.46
